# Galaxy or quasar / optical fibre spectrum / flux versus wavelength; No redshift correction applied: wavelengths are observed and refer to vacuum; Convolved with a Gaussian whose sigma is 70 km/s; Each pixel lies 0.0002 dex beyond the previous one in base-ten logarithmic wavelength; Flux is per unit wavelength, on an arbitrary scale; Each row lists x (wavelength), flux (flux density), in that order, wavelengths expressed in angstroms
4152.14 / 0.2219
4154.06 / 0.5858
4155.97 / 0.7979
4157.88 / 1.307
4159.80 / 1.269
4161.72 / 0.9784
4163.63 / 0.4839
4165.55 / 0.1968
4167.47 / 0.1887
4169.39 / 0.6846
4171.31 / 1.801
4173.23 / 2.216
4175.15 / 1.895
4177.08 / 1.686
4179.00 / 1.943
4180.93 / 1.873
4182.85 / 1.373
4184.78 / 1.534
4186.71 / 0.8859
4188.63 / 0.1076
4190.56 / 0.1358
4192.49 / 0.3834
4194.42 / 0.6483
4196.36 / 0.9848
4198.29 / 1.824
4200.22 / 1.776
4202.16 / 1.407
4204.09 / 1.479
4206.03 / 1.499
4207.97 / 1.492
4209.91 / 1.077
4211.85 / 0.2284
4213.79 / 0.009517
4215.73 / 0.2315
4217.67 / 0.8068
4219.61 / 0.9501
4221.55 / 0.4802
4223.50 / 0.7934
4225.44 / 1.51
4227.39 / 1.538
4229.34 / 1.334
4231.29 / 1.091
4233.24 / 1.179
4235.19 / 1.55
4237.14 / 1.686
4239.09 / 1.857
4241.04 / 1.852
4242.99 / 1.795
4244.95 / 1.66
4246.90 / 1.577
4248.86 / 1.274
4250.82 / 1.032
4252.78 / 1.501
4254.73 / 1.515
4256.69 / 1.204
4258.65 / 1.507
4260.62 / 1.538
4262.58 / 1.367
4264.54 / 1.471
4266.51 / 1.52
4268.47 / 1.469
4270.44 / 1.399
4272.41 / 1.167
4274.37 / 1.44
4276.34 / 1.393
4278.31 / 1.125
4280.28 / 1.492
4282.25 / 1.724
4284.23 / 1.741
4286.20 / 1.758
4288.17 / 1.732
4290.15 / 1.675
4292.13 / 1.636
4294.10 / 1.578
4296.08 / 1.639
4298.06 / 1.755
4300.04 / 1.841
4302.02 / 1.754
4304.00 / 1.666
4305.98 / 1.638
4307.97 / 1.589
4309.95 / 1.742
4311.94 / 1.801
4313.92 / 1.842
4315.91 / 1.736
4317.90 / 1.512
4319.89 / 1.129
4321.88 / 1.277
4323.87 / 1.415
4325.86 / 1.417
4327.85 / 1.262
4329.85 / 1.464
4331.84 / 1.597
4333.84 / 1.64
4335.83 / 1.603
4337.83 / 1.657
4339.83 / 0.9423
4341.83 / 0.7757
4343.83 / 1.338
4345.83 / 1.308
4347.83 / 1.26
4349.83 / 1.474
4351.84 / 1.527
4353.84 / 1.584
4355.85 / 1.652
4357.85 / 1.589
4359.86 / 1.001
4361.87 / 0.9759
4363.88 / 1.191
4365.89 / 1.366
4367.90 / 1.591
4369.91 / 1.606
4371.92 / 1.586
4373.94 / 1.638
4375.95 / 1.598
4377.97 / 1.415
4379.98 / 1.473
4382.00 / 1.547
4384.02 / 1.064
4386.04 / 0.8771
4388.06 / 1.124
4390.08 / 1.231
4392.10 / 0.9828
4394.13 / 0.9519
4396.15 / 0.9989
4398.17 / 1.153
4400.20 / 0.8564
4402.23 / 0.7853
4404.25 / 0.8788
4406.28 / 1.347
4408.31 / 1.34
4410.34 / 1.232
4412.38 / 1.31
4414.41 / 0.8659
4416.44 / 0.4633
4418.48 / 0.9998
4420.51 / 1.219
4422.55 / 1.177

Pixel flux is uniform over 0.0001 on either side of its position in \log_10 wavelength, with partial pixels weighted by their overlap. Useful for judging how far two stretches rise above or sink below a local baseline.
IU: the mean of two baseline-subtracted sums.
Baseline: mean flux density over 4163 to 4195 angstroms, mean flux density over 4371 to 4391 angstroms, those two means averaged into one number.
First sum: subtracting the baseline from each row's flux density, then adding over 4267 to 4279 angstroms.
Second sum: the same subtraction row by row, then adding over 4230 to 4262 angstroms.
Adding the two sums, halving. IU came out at 2.6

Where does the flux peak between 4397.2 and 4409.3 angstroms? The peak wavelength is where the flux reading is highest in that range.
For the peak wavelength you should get 4406.28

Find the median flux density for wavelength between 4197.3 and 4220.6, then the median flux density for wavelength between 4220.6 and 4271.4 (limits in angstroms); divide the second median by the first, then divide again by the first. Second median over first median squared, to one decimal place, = 1.0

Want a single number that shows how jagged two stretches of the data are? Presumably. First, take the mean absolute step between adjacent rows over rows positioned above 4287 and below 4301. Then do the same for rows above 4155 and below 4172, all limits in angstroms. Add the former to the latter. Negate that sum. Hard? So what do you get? -0.47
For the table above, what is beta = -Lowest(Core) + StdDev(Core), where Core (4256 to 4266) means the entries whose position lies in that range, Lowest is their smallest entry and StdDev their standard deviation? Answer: -1.1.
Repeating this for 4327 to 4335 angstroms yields -1.1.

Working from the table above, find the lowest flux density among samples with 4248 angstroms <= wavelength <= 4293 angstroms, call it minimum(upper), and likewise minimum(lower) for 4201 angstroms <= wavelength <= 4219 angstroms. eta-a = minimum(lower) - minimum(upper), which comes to -1.0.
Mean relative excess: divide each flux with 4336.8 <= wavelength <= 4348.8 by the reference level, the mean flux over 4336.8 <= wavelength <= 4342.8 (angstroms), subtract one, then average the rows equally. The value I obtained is 0.1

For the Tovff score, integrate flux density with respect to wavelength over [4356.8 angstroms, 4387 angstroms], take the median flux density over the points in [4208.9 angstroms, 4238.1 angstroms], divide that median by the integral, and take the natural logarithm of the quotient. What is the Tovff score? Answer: -3.65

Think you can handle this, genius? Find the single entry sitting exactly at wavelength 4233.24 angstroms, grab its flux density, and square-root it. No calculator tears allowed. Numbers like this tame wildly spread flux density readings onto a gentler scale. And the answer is 1.09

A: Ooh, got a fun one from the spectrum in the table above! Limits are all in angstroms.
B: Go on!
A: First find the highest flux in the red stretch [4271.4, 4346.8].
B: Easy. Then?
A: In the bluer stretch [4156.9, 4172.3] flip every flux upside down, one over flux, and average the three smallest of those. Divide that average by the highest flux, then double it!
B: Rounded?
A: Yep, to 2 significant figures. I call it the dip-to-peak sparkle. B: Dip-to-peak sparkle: 0.76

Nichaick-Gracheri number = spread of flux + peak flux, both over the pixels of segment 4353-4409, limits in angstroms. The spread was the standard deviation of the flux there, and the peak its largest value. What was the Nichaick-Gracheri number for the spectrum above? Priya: 1.94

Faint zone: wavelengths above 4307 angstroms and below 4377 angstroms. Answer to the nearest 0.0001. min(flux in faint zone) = 0.7757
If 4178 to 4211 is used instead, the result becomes 0.1076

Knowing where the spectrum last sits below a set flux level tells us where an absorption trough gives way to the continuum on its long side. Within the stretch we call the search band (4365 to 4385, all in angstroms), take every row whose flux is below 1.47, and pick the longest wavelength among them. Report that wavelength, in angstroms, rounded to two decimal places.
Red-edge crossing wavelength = 4384.02 angstroms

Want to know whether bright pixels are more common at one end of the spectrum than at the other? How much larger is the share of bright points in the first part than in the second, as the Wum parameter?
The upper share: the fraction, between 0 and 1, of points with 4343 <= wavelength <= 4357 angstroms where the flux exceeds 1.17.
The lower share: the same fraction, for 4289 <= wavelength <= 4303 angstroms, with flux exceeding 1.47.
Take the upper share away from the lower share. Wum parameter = 0.0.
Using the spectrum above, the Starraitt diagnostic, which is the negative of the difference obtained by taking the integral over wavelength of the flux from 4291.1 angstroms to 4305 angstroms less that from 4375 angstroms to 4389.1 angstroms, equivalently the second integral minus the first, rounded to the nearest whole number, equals -5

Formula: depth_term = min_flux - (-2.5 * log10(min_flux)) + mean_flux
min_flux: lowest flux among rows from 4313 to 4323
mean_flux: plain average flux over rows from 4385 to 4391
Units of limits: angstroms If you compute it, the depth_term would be 2.3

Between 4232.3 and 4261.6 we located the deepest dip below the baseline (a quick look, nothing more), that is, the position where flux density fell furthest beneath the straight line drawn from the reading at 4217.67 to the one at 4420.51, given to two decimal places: 4250.82 angstroms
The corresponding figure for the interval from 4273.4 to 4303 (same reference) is 4278.31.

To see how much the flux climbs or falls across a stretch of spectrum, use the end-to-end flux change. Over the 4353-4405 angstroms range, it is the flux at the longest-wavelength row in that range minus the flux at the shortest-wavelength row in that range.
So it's -0.7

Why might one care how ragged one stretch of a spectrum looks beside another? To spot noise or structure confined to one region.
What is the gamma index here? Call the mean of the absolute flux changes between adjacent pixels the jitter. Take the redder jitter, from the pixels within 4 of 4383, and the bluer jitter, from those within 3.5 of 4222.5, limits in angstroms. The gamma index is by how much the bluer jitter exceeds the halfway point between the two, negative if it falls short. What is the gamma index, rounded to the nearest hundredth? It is 0.13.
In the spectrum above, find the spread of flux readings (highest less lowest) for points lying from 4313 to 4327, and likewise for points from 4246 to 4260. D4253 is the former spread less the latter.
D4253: 0.17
